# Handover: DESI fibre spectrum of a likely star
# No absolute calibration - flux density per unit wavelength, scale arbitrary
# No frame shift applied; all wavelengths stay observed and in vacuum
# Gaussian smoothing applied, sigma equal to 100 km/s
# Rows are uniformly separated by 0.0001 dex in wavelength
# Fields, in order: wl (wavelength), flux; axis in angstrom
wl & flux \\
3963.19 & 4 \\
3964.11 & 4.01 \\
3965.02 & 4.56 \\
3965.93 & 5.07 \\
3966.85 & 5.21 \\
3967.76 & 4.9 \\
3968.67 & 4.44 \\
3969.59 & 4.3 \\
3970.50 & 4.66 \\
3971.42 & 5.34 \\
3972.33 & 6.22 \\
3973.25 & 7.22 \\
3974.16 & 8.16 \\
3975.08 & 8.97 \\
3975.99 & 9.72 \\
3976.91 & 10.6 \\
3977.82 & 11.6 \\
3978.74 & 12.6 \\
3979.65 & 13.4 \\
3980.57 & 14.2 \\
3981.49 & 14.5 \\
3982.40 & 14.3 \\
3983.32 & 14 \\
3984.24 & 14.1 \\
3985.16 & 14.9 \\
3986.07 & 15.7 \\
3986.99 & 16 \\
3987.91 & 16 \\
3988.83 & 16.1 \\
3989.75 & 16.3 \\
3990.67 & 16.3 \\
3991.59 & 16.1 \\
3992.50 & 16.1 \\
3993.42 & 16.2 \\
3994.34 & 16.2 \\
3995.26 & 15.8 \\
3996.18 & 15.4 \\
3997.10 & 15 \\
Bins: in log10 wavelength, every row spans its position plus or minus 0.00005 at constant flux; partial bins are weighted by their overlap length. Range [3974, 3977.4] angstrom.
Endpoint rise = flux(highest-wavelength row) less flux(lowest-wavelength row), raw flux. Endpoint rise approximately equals 2.4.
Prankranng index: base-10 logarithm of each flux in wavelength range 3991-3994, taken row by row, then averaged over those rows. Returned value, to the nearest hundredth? 1.21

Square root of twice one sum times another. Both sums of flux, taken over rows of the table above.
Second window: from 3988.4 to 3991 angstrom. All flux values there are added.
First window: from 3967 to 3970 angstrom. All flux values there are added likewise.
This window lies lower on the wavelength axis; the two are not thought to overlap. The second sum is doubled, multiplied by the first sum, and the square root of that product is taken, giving 36.4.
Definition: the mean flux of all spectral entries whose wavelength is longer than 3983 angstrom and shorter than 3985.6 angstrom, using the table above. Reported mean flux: 14.3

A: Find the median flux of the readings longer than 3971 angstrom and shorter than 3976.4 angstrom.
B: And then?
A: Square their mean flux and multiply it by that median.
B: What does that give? 445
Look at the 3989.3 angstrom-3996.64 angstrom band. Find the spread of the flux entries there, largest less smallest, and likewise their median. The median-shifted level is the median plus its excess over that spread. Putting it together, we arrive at 31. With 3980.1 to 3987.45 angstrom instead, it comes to 27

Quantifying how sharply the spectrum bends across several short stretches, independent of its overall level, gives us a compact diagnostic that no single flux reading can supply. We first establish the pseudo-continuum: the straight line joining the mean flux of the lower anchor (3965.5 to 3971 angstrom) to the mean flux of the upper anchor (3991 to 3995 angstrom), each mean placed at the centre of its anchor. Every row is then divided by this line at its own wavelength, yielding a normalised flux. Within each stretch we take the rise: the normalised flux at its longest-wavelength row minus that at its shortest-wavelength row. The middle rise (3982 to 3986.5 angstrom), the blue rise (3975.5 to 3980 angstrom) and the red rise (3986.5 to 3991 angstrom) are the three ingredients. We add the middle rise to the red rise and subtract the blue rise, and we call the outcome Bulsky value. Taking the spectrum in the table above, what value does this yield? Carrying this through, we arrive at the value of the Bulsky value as -0.34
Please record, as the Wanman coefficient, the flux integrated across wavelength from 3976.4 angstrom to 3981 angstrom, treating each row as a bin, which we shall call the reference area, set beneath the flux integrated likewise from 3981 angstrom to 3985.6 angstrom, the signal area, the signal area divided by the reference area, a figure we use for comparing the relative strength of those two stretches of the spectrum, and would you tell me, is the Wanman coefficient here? 1.2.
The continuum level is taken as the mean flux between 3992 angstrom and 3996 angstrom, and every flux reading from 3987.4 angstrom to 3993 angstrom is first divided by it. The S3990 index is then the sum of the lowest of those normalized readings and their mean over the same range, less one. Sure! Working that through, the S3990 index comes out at 1.0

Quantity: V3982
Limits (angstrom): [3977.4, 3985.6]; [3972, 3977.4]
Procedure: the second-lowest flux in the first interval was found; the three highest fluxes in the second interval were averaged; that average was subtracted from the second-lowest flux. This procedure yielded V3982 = 2.8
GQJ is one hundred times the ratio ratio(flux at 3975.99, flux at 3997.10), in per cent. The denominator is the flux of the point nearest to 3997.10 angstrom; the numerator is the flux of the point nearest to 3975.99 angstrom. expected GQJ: 65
